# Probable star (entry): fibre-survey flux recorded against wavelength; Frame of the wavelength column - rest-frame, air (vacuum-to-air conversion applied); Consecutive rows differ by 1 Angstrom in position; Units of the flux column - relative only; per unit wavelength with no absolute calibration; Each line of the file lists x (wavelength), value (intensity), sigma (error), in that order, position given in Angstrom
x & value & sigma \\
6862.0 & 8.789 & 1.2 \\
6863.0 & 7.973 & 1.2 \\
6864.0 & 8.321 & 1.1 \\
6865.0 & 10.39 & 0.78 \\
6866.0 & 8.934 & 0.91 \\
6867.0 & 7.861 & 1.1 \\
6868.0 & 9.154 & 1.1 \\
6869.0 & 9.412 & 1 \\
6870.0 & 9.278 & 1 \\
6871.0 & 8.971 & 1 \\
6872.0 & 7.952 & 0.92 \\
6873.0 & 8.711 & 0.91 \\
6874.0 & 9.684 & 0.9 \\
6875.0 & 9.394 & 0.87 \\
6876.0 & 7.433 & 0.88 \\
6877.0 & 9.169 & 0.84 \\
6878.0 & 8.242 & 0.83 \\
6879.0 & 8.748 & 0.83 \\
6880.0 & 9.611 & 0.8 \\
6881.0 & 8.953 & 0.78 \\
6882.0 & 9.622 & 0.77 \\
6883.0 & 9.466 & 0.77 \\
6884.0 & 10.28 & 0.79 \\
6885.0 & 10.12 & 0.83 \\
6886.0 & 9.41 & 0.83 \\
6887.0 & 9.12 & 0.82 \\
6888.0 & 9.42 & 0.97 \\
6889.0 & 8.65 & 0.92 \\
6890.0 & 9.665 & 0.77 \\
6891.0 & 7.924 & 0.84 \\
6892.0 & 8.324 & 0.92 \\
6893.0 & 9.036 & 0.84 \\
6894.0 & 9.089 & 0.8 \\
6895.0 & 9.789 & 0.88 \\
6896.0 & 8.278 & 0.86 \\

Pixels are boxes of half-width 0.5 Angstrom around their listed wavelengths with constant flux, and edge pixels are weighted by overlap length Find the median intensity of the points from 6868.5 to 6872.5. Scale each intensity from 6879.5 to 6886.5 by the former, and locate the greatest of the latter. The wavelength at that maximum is 6884.0 Angstrom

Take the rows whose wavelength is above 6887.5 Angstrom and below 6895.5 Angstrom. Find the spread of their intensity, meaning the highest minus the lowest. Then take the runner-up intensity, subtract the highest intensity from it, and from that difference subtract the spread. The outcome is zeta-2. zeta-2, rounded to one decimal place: -2.0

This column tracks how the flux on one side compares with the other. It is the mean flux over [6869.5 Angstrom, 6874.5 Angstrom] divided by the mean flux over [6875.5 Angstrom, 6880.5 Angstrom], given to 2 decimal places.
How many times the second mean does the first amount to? 1.03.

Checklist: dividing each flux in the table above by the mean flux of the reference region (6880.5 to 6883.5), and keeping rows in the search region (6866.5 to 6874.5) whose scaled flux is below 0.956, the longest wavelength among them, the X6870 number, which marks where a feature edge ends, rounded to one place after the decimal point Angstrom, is 6873.0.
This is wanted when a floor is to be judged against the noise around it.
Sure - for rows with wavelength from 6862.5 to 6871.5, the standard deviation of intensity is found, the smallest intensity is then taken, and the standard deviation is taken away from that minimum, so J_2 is 7.1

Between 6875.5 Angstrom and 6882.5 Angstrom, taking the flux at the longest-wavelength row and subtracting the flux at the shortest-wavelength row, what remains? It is 2.2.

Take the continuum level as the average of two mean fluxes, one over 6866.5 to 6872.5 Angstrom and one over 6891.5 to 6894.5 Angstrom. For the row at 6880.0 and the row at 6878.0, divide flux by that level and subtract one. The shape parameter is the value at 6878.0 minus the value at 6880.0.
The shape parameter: -0.16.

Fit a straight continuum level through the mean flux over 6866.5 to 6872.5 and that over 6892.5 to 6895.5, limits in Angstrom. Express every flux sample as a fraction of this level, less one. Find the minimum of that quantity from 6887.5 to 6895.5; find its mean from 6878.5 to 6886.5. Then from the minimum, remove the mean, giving -0.19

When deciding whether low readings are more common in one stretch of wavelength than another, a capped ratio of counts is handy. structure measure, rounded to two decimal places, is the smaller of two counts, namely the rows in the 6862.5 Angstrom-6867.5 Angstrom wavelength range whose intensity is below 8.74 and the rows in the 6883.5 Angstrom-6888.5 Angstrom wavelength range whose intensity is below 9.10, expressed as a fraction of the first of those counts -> 0.00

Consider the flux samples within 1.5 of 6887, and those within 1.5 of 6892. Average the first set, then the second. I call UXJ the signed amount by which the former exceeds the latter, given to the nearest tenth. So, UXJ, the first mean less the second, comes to 0.9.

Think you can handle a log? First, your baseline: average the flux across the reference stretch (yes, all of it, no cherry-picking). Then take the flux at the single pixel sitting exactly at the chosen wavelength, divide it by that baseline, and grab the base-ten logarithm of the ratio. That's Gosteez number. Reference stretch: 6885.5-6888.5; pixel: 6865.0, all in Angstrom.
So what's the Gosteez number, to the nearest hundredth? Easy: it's 0.05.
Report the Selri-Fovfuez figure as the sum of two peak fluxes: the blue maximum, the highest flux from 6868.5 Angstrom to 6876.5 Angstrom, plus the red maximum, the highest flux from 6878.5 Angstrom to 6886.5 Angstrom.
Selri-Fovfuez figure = 20.0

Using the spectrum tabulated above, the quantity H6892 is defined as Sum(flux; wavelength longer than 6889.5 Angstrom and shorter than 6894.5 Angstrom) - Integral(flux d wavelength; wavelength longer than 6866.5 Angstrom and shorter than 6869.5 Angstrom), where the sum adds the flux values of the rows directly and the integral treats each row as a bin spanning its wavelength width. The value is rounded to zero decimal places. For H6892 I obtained 18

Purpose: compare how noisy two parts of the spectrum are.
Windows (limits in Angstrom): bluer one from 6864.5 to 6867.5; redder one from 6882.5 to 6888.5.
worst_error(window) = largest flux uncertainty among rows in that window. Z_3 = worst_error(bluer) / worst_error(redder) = 1.1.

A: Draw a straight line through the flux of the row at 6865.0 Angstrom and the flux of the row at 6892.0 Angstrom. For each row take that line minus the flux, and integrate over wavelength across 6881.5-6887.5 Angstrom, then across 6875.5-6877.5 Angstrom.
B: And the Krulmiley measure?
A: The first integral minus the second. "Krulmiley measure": -7.0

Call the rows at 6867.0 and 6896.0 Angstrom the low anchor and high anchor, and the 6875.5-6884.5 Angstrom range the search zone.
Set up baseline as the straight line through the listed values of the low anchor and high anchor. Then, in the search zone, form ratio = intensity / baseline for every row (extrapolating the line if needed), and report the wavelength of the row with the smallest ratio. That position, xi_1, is 6876.0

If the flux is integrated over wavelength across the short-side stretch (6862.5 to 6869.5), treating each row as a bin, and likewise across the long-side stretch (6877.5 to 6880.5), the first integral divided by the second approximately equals 2.3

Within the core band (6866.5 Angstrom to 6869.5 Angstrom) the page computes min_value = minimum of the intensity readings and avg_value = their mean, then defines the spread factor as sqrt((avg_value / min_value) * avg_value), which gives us 3.14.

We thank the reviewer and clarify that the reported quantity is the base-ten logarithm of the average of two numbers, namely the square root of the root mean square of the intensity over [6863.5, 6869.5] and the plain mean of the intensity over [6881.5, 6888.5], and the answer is 0.801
